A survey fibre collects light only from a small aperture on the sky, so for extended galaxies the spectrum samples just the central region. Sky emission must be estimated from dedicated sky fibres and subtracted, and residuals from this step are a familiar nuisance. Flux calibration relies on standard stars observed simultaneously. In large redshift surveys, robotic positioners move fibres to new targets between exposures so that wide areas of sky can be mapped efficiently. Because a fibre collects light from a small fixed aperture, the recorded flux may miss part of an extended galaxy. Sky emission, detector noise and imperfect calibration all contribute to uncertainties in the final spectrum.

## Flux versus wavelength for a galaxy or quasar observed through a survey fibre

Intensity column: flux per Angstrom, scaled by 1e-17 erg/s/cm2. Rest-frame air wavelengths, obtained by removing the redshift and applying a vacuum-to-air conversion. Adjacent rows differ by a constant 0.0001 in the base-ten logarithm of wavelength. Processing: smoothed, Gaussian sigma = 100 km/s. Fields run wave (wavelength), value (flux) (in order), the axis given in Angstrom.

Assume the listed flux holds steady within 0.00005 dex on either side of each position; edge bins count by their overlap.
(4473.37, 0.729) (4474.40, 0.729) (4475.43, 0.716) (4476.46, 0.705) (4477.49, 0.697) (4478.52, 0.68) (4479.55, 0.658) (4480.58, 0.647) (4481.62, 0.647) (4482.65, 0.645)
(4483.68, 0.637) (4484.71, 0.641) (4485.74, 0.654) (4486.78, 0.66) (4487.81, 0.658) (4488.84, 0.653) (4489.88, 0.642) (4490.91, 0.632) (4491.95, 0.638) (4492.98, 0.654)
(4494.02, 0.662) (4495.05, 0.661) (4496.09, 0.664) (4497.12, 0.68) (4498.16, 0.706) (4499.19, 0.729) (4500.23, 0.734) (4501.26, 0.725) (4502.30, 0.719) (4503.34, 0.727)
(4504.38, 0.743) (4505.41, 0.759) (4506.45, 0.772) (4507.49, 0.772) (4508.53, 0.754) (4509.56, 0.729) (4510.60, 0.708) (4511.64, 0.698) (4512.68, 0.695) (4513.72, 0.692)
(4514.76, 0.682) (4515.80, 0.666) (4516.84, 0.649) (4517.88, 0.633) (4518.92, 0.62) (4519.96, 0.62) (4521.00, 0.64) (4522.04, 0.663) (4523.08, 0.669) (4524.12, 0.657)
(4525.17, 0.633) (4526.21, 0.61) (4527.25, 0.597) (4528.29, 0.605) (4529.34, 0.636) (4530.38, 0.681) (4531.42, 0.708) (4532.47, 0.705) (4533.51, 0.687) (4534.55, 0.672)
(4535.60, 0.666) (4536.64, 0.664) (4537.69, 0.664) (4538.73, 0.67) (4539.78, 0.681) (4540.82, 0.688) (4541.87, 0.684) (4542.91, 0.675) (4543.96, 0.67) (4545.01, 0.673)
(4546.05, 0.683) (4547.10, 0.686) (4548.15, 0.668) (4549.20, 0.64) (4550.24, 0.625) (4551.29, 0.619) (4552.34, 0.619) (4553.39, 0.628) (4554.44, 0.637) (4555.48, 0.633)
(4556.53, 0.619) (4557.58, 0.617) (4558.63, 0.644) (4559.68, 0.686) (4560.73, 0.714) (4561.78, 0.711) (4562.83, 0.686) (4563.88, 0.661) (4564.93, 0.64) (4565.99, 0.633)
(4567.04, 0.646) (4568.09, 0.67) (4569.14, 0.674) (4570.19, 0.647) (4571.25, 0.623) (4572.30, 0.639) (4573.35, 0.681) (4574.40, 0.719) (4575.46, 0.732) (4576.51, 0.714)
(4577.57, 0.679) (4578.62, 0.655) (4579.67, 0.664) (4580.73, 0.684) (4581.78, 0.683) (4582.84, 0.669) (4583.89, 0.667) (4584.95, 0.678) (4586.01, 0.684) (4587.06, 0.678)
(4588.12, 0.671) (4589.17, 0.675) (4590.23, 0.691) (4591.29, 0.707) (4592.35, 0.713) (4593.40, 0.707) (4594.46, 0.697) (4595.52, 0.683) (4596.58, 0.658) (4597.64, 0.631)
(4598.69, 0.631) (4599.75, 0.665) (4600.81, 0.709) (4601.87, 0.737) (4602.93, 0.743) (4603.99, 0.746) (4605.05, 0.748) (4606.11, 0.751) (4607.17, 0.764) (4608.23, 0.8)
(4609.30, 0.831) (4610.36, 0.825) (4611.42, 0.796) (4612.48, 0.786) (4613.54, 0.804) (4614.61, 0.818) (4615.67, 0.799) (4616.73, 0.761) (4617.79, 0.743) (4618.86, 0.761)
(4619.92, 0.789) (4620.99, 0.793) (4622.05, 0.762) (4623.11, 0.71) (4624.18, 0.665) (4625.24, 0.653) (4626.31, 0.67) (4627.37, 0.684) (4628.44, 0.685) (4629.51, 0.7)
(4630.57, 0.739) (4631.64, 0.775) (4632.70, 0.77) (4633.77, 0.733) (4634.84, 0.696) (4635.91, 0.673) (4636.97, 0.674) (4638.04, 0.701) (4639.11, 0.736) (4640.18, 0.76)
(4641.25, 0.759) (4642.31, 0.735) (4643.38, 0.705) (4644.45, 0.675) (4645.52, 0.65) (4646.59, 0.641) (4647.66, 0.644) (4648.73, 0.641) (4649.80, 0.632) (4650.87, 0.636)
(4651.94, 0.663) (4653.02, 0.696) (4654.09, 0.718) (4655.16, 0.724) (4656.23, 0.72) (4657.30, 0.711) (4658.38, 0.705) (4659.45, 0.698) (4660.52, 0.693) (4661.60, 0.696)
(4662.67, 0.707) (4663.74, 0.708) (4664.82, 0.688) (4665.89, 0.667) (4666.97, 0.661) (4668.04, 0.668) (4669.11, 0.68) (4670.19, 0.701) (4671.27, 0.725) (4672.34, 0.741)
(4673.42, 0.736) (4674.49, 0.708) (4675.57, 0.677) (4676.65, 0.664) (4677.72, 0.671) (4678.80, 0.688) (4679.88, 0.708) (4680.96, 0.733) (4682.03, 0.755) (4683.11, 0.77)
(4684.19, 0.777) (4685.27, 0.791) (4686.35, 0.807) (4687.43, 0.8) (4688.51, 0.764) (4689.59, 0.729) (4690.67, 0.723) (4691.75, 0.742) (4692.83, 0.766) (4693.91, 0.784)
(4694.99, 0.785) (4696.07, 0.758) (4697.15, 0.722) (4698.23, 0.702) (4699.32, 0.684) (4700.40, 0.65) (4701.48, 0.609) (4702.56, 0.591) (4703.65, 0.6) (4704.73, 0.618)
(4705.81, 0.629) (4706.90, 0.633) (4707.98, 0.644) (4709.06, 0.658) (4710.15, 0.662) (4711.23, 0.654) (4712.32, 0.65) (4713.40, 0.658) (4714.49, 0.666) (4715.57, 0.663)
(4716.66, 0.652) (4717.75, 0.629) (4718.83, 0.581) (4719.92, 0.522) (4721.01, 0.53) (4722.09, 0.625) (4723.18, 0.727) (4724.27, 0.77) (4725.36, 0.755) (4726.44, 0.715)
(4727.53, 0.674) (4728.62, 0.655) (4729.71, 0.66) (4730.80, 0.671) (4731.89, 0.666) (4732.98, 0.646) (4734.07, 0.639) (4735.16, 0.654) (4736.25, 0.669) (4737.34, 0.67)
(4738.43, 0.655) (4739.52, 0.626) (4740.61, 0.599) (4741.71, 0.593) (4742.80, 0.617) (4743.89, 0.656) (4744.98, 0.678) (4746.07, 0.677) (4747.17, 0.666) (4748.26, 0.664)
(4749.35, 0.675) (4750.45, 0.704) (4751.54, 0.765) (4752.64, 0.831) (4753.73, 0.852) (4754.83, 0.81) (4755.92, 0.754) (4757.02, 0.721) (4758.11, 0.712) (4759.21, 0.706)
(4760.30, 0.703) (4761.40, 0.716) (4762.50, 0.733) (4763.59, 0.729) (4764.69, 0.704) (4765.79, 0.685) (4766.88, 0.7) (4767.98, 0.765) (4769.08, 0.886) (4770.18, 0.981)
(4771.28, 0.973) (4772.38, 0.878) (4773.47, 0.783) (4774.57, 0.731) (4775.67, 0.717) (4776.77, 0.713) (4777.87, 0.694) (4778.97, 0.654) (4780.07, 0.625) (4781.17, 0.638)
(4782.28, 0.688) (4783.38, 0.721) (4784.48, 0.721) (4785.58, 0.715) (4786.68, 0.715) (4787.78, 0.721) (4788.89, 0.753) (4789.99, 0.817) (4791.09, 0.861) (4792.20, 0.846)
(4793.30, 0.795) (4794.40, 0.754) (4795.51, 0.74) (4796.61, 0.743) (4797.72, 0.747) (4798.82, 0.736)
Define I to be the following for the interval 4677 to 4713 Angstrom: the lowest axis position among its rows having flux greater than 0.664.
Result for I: 4677.72 Angstrom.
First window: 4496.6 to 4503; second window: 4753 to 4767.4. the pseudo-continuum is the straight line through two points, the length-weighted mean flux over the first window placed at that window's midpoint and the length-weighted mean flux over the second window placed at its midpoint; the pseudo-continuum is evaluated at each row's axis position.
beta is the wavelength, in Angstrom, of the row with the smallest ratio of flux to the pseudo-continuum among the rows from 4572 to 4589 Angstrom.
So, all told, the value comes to 4572.30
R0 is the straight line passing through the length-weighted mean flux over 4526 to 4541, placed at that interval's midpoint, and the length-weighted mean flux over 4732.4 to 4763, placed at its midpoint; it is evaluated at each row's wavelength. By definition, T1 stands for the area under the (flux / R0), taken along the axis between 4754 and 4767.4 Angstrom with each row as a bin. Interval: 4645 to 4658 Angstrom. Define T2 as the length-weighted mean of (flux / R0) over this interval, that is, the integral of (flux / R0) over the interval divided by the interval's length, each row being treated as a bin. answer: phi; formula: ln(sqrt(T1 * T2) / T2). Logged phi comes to 1.32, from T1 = 14.0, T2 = 0.99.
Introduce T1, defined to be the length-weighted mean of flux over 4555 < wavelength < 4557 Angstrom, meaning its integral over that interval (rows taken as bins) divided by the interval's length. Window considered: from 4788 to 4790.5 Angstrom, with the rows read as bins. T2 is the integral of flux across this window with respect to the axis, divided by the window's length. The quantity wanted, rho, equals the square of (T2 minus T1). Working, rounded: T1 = 0.626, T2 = 0.775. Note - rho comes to 0.022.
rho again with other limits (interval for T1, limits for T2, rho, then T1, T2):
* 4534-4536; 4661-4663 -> 0.001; 0.669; 0.700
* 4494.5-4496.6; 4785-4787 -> 0.003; 0.663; 0.716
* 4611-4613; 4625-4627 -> 0.016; 0.792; 0.665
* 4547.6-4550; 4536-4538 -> 0.000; 0.651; 0.664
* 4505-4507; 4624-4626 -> 0.011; 0.764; 0.659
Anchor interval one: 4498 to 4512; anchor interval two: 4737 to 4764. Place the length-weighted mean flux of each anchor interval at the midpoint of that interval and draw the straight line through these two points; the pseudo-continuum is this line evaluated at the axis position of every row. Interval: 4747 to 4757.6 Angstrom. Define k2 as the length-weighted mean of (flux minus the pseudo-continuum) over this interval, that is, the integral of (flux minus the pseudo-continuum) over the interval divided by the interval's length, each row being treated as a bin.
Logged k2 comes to 0.05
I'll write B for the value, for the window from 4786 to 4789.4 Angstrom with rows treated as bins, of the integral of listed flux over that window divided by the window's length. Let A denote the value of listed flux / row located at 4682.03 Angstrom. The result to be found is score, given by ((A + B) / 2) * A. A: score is 0.560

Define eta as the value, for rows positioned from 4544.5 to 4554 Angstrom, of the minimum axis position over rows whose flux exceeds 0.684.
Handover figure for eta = 4547.10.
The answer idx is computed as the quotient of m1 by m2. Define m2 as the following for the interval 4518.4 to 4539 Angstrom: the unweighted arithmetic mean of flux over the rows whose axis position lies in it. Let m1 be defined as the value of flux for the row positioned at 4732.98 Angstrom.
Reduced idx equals 0.99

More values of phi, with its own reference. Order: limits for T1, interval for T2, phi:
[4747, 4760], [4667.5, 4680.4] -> 1.30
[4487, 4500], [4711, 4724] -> 1.33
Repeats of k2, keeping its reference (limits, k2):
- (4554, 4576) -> -0.06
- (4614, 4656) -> 0.00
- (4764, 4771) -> 0.09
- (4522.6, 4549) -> -0.07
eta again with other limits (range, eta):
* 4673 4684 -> 4673.42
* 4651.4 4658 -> 4653.02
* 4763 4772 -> 4763.59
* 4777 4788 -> 4777.87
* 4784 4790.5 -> 4784.48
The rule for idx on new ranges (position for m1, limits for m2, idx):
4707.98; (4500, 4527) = 0.93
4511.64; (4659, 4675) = 1.00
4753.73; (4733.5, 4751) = 1.31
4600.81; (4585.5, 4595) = 1.03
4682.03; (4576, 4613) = 1.06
